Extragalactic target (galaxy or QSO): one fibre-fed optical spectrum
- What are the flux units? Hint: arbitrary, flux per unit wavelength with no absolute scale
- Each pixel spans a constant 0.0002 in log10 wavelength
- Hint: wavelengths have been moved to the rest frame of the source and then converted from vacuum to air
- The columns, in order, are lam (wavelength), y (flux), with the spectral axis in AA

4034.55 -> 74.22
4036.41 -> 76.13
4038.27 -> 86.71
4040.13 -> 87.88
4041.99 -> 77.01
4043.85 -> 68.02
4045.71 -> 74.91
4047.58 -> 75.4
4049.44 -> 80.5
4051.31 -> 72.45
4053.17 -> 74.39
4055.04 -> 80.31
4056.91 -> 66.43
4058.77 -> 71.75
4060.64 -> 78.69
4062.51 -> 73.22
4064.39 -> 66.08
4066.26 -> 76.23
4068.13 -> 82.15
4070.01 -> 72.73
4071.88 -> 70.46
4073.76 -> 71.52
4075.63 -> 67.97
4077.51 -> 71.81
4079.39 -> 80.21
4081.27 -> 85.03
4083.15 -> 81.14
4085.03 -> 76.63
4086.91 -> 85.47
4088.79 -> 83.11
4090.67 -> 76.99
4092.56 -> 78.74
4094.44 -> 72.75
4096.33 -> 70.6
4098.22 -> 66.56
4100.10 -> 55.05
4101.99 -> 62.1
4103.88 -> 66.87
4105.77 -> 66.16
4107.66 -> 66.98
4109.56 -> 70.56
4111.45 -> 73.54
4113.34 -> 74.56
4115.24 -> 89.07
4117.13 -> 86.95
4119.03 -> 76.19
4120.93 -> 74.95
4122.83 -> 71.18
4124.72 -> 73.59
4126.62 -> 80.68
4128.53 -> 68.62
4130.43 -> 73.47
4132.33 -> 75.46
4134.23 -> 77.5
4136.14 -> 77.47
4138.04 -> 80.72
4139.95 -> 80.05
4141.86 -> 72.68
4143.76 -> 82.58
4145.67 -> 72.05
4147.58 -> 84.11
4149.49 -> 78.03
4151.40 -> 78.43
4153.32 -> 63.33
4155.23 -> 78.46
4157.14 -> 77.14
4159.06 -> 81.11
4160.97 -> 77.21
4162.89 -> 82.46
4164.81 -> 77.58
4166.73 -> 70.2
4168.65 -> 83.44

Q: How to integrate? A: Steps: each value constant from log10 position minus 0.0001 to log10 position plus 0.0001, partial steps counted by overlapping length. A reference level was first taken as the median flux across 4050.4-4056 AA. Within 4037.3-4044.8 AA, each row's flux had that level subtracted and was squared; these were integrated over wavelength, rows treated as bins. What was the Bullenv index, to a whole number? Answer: 709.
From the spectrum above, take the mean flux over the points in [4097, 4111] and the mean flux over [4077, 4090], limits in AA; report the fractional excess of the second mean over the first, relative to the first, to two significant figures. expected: 0.24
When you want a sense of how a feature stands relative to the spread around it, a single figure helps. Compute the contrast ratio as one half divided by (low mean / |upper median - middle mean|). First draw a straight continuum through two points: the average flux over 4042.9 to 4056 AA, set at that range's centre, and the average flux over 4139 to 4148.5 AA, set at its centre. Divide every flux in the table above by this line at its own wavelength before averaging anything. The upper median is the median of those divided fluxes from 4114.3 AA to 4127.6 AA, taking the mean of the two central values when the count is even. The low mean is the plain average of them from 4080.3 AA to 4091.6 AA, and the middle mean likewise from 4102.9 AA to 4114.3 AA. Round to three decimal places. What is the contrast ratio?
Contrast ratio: 0.037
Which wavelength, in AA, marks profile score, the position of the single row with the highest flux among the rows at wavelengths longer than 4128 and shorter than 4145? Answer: 4143.76 AA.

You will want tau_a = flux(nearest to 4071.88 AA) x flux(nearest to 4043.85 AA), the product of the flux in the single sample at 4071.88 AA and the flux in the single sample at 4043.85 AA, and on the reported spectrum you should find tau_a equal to 4793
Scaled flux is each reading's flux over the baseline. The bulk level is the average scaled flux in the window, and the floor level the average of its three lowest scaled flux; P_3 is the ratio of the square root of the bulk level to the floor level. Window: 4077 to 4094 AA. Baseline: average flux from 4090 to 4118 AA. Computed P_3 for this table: 1.008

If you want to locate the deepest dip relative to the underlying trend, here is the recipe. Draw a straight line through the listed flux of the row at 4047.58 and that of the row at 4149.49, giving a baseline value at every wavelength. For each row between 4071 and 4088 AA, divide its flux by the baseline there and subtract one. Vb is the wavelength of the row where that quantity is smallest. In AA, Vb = 4075.63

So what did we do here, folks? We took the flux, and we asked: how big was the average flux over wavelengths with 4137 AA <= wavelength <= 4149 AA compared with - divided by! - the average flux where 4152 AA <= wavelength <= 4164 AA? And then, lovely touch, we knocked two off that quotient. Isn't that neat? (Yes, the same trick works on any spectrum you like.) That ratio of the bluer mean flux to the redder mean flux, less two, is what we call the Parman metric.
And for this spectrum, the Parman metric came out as -0.97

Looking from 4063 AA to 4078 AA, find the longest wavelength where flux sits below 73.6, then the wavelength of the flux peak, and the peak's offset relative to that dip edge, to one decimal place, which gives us -9.4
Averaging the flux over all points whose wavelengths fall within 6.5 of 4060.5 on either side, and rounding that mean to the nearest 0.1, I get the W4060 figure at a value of 73.2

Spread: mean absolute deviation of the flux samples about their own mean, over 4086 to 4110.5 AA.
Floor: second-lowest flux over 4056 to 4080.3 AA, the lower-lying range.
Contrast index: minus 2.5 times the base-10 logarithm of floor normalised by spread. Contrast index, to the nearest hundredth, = -2.52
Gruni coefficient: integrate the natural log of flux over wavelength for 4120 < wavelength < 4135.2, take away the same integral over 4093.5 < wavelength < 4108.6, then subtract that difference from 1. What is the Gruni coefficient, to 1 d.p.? -1.3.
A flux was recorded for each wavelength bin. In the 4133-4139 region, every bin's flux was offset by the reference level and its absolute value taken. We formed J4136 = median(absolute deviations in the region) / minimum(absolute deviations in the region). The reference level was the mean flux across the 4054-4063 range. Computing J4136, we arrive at 1.0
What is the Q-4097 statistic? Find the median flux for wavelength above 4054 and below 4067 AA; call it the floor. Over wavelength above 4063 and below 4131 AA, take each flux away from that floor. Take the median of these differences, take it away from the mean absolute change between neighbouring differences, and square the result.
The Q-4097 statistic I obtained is 30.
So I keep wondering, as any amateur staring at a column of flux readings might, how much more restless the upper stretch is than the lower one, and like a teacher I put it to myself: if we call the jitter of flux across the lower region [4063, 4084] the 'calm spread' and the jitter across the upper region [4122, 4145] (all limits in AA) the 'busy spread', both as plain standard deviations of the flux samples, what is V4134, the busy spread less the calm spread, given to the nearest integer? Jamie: -2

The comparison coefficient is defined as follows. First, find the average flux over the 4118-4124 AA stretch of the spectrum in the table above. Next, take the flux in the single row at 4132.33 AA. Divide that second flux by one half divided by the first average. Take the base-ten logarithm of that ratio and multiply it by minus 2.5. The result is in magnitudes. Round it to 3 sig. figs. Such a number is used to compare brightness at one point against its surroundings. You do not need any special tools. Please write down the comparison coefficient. -10.1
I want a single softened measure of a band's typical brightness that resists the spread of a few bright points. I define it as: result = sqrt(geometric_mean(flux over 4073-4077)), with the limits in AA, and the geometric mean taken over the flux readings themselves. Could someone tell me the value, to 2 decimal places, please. 8.35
